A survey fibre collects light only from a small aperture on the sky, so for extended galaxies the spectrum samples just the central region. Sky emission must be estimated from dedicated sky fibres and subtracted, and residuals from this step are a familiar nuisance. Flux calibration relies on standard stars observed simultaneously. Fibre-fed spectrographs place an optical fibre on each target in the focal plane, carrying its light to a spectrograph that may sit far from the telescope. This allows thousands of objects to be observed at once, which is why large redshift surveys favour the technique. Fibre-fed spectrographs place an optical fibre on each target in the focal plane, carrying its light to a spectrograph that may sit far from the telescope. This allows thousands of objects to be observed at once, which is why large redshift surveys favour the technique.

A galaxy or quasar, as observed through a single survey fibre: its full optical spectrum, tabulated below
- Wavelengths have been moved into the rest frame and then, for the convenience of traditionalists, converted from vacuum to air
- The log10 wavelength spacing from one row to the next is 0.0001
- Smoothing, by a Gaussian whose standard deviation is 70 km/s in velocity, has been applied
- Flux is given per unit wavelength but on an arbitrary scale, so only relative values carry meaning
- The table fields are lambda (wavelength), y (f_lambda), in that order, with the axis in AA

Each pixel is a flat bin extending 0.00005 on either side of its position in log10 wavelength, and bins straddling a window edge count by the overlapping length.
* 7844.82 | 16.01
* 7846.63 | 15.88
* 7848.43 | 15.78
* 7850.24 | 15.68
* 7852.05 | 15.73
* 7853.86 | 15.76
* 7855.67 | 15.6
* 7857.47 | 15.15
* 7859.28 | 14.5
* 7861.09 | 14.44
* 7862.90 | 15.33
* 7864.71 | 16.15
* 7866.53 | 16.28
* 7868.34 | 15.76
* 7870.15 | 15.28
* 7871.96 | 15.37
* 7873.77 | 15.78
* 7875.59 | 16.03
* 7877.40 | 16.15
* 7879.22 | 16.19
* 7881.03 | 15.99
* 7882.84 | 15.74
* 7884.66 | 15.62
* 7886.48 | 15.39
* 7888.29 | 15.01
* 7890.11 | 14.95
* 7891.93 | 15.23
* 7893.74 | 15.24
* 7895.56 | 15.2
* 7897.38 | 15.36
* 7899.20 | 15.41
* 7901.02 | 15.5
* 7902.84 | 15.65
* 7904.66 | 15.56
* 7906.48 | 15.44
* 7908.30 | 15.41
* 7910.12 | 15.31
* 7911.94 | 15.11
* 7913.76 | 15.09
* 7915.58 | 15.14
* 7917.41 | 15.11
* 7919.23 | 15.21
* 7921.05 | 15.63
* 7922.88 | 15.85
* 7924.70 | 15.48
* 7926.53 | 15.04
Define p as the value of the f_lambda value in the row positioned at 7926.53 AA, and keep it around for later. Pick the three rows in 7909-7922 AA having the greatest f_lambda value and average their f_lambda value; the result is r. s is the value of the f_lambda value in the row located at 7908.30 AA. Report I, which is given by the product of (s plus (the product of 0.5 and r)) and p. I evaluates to 347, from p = 15.04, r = 15.38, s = 15.41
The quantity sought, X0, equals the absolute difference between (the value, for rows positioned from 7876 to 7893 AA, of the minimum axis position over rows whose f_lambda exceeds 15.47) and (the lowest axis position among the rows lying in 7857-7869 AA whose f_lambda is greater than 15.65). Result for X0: 12.7 AA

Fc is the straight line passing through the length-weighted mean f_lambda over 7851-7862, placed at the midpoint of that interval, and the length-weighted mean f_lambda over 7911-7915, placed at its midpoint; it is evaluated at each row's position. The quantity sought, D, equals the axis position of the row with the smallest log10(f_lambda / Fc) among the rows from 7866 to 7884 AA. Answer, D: 7870.15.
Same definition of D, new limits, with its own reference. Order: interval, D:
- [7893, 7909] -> 7895.56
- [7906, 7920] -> 7913.76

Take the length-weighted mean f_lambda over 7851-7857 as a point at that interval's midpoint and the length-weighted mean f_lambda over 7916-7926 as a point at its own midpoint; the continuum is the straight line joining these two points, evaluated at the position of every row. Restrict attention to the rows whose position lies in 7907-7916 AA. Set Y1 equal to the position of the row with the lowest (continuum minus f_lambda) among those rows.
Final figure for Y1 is 7908.30 AA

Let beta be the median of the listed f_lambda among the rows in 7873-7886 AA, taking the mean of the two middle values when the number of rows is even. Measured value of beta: 16.0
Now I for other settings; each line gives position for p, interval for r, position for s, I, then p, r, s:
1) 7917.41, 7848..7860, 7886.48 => 352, 15.11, 15.76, 15.39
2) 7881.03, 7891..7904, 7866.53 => 384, 15.99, 15.52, 16.28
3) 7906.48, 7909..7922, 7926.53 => 351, 15.44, 15.38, 15.04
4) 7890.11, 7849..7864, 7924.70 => 349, 14.95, 15.72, 15.48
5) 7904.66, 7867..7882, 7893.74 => 363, 15.56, 16.12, 15.24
